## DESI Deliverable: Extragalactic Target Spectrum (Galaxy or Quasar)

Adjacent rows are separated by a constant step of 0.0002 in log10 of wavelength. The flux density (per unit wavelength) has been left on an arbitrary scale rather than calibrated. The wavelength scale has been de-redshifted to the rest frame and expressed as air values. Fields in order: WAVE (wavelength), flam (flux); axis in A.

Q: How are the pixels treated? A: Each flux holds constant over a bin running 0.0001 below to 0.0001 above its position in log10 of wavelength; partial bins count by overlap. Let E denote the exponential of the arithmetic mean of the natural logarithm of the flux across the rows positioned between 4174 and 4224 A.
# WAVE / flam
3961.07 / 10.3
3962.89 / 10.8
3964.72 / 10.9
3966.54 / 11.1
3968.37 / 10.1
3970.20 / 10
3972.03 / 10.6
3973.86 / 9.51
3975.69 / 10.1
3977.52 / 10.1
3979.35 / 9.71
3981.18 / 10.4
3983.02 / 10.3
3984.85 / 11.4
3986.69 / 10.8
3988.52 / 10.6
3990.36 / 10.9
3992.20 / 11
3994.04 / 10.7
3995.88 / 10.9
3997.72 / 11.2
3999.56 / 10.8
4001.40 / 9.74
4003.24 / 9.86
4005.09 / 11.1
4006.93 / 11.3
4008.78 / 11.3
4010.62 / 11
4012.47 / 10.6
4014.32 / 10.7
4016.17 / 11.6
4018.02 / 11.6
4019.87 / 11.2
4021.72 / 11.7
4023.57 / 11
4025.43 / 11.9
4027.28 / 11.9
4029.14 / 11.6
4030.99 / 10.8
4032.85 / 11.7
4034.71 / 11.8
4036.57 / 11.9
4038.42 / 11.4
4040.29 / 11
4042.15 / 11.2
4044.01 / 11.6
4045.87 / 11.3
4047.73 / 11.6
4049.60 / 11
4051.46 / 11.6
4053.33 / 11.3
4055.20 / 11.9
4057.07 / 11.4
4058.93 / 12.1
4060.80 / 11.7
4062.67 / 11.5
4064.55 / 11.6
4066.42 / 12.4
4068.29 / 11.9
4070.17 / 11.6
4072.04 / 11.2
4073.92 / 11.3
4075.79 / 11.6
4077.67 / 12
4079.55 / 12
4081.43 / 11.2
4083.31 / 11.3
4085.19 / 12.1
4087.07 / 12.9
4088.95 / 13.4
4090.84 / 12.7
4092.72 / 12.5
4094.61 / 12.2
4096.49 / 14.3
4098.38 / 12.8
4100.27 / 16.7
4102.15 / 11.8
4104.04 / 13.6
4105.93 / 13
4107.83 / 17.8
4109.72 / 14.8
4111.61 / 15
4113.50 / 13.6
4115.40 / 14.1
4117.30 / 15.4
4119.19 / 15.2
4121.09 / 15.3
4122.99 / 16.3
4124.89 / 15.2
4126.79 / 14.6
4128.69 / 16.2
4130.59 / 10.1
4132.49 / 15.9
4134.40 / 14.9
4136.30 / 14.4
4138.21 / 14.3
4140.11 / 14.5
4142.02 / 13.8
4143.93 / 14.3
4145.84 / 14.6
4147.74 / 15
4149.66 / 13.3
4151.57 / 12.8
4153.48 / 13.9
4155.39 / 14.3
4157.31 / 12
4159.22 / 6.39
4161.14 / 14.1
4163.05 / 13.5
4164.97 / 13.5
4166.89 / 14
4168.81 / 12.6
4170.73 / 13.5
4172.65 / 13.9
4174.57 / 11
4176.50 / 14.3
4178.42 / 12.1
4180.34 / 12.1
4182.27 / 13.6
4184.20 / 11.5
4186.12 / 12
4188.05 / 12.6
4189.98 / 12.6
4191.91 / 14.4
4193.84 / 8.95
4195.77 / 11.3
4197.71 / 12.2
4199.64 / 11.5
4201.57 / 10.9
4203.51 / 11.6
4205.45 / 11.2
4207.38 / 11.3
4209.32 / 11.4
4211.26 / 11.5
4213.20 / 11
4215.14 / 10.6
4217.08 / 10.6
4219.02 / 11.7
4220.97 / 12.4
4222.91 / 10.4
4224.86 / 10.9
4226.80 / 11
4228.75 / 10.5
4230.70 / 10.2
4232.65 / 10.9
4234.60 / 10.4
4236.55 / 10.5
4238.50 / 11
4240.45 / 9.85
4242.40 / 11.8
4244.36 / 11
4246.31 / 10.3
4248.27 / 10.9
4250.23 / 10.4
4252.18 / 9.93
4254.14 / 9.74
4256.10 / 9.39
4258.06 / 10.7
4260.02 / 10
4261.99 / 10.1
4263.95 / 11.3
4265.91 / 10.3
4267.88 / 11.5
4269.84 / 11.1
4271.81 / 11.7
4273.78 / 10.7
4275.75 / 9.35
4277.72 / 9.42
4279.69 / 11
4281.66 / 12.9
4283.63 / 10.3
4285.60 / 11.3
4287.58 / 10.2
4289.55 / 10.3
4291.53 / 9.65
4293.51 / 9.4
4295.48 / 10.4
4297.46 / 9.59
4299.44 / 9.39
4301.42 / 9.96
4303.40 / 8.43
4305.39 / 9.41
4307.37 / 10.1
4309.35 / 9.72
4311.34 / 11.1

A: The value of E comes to 11.7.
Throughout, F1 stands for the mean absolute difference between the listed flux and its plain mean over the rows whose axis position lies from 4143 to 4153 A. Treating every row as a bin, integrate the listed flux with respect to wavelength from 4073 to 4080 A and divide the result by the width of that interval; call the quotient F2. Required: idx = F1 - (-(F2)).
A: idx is 12.5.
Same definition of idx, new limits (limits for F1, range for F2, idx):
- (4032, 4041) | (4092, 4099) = 13.3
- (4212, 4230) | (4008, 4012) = 11.6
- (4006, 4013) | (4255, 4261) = 10.3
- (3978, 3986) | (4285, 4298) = 10.6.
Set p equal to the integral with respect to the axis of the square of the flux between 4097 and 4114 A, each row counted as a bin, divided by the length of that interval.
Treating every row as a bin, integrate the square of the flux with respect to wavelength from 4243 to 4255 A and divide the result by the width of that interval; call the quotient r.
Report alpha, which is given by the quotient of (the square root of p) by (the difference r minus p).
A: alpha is -0.14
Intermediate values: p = 210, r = 109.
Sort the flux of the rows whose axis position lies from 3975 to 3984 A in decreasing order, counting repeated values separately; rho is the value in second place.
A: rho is 10.3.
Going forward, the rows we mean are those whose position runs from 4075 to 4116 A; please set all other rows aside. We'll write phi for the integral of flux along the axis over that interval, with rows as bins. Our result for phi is 543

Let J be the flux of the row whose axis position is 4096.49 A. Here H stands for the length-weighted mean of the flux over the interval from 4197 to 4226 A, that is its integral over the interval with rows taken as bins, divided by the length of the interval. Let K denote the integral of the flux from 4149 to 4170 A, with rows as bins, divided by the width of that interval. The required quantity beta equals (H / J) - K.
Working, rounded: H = 11.3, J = 14.3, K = 12.8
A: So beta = -12.0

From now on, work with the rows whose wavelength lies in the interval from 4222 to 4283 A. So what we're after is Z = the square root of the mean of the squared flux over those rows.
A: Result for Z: 10.6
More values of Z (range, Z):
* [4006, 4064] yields 11.4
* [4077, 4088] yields 11.9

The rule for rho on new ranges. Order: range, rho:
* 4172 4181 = 13.9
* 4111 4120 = 15.2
